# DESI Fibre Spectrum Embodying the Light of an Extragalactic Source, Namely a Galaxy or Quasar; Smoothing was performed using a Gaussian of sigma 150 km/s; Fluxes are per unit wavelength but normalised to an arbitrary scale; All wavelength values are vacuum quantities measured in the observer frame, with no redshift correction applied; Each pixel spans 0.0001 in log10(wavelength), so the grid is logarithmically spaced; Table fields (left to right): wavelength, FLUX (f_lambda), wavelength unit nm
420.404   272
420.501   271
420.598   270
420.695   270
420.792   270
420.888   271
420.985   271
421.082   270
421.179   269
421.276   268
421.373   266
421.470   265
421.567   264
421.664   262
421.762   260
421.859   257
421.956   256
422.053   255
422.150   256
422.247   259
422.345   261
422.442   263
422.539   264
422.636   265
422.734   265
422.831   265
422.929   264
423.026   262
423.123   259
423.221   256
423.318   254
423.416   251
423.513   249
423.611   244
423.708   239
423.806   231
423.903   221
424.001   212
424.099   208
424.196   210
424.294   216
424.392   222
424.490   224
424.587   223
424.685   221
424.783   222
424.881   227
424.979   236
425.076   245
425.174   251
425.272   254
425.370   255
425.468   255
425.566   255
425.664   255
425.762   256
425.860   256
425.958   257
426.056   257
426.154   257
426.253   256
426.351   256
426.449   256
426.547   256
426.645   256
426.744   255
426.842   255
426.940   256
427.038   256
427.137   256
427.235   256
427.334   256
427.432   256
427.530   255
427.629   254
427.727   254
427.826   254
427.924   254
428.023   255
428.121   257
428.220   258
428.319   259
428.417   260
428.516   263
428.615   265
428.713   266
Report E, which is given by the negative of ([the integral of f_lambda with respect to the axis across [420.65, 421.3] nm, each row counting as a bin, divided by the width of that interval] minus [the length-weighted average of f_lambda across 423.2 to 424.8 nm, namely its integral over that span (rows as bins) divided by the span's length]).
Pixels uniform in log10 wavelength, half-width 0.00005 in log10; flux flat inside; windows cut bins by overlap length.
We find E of -41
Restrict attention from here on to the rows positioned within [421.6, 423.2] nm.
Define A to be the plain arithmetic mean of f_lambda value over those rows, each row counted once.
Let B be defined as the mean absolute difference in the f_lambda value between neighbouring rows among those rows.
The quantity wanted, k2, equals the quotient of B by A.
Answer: 0.0059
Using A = 261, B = 1.5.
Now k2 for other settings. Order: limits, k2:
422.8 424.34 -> 0.0181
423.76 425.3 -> 0.0221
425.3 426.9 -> 0.0010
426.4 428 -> 0.0010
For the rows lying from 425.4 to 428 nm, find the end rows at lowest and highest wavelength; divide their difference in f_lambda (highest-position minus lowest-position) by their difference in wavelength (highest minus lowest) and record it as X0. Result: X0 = 0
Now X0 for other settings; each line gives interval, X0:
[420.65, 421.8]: -9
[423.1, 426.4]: -1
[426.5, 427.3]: 0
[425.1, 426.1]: 7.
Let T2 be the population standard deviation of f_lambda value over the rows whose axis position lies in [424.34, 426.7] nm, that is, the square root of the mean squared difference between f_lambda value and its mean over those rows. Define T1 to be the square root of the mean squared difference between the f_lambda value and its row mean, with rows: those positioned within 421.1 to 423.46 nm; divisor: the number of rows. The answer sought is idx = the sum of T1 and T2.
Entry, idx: 19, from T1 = 4.7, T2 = 14.0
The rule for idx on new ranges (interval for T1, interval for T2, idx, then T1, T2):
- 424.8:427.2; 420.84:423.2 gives 12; 7.1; 4.6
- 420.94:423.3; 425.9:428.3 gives 6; 4.5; 1.1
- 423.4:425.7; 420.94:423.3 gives 21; 16.0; 4.5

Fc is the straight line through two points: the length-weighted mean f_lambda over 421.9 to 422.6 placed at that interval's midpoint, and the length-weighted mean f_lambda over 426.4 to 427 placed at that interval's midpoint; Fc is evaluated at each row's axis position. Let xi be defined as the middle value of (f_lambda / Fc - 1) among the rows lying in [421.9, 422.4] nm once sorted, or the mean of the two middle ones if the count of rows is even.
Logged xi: -0.014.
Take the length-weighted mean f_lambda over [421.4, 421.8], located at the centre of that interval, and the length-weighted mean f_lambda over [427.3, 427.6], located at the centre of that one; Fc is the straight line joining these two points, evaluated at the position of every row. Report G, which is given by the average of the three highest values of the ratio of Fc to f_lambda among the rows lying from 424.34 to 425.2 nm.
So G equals 1.17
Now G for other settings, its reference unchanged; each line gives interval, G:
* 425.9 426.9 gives 1.01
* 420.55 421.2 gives 0.98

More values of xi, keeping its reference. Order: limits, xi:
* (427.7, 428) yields -0.004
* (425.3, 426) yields -0.007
